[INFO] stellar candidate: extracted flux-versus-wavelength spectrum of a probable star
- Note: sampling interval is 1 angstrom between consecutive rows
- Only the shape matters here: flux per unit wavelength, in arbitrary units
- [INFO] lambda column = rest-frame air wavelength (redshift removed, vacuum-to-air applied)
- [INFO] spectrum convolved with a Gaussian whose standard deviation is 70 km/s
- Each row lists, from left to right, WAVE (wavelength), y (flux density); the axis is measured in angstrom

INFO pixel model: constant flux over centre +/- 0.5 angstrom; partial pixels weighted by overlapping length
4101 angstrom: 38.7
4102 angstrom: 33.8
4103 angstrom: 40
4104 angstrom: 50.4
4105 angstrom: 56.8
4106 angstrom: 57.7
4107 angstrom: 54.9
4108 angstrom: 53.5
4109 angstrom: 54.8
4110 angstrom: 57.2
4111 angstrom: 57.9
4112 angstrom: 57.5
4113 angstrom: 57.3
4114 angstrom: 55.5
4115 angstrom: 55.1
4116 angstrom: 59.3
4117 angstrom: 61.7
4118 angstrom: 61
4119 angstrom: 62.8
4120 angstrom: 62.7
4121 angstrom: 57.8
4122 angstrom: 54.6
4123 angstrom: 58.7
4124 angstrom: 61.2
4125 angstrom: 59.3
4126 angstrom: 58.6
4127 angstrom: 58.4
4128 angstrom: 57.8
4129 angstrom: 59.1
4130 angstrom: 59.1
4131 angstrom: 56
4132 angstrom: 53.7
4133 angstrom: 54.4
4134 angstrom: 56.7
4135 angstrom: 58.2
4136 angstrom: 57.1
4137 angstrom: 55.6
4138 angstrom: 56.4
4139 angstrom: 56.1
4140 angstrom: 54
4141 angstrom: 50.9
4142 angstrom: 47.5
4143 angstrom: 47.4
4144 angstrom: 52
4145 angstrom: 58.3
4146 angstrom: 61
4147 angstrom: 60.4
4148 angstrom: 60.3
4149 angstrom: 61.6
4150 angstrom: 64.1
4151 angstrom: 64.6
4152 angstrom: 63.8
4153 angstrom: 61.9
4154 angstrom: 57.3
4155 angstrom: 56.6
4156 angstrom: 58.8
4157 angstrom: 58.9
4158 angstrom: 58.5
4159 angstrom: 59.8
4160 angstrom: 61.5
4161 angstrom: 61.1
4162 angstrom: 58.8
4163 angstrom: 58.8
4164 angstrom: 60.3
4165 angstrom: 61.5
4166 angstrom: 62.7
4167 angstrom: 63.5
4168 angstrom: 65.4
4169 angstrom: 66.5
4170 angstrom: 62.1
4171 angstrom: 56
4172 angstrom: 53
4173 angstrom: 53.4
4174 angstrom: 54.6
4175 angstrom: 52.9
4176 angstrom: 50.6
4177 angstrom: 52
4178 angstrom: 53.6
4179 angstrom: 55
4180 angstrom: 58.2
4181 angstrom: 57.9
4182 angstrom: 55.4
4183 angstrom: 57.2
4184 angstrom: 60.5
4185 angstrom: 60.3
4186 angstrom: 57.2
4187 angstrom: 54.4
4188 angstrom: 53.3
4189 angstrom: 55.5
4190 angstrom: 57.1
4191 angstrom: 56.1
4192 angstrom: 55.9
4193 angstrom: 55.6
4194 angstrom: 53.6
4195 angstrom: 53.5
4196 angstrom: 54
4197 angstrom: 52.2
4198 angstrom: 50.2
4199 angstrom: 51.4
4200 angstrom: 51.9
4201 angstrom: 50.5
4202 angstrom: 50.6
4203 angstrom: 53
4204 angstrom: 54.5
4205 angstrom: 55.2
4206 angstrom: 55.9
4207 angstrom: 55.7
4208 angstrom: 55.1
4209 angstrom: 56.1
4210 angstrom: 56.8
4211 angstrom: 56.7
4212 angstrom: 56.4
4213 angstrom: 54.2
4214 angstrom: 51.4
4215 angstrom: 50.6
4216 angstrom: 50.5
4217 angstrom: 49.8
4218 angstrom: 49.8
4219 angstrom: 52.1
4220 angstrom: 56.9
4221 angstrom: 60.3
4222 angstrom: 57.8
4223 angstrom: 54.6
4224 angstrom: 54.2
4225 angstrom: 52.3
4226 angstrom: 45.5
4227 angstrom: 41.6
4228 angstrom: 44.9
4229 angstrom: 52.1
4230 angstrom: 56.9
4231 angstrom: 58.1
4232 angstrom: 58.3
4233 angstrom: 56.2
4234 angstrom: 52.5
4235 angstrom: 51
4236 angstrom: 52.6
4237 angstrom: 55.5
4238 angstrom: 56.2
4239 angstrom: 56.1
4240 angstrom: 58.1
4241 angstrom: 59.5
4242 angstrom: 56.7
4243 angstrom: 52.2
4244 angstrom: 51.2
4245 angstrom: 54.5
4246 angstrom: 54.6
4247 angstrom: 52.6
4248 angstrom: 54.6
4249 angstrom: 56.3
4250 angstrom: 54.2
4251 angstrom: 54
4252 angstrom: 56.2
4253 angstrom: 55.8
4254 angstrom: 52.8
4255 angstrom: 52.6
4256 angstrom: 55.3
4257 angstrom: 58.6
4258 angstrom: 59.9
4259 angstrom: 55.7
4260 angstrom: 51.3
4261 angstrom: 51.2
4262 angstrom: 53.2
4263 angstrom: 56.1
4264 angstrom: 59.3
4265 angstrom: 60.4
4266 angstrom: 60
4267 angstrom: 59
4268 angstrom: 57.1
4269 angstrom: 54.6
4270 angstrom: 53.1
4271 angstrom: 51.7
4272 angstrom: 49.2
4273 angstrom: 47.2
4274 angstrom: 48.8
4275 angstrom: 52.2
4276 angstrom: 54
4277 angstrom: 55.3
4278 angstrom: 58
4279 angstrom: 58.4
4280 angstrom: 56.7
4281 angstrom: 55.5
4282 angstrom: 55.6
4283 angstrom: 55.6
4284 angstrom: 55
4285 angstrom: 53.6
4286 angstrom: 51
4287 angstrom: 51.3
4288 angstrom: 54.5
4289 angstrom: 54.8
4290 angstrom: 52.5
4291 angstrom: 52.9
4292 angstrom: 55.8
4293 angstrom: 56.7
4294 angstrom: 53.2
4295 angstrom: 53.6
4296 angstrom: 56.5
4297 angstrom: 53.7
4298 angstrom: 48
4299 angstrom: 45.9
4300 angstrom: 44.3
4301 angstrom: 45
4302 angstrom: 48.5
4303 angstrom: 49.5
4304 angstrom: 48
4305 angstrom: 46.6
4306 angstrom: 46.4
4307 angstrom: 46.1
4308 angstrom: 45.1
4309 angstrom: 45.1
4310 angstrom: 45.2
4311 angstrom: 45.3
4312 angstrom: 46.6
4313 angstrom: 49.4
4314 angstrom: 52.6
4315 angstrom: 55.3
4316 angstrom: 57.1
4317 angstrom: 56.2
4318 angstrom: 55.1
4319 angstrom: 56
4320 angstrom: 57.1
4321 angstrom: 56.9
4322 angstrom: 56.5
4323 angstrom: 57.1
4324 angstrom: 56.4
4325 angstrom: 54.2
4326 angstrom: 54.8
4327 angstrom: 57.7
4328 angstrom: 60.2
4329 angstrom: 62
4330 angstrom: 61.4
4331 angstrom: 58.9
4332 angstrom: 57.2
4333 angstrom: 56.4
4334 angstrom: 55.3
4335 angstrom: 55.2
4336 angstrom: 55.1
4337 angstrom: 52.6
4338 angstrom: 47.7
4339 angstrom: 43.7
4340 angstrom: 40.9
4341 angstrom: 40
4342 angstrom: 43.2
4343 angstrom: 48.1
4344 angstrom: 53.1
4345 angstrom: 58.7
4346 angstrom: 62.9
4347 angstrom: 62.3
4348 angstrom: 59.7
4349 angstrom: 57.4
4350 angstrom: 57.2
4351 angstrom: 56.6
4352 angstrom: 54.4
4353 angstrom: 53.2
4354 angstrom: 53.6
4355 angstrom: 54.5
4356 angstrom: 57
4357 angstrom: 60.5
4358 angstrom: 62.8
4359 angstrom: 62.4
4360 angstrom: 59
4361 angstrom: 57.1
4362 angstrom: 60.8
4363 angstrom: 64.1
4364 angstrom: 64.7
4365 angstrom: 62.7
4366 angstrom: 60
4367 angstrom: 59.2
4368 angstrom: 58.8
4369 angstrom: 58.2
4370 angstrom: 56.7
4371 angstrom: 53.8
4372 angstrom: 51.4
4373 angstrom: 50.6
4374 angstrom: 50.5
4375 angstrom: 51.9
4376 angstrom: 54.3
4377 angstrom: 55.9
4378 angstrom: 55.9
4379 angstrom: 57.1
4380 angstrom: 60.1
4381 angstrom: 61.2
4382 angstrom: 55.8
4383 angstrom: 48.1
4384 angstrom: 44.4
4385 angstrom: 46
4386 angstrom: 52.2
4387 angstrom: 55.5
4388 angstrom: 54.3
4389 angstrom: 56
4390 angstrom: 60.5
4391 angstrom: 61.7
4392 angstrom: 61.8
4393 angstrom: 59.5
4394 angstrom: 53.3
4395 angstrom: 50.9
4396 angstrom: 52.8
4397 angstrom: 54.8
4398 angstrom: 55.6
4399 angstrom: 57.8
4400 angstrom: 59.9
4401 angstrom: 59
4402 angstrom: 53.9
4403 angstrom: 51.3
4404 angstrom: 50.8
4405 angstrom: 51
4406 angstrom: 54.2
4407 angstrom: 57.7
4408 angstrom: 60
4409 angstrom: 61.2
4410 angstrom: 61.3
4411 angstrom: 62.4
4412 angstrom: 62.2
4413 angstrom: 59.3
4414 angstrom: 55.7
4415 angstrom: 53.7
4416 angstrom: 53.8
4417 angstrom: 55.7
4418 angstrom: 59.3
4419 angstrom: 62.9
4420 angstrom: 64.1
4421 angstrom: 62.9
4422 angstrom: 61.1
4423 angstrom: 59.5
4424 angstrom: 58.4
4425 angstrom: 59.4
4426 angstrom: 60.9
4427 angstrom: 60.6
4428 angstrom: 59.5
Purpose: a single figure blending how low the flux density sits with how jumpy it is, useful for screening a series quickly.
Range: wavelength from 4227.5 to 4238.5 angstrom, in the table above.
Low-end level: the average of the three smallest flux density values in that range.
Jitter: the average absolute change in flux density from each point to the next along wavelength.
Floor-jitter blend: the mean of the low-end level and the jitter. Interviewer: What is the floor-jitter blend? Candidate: 26.0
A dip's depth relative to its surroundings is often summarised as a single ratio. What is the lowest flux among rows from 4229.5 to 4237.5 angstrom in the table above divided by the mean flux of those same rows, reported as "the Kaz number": 0.92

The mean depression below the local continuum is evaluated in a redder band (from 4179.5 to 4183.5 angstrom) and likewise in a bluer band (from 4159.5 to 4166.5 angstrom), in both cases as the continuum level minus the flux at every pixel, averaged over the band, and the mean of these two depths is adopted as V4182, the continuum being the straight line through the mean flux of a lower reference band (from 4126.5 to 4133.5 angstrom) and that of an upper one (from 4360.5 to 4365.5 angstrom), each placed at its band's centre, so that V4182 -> -1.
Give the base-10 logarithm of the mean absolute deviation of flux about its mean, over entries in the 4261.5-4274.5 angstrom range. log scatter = 0.6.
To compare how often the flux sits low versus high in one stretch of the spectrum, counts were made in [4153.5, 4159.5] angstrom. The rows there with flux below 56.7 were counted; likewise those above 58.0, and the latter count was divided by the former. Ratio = 4.00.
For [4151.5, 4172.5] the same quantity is 5.67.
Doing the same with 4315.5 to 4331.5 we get 0.57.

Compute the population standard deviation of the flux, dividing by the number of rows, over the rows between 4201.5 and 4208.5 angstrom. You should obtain 1.7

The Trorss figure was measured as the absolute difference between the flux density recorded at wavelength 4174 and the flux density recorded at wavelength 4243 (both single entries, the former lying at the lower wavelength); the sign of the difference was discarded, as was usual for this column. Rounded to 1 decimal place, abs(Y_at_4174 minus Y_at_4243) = 2.4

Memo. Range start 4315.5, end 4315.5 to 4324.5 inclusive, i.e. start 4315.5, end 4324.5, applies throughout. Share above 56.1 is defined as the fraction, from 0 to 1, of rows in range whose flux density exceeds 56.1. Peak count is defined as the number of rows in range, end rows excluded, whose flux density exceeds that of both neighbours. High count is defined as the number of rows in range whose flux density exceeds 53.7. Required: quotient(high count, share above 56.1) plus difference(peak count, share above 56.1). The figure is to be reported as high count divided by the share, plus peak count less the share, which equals 12.8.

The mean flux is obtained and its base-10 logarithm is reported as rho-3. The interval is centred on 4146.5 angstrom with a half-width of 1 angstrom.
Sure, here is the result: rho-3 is 1.78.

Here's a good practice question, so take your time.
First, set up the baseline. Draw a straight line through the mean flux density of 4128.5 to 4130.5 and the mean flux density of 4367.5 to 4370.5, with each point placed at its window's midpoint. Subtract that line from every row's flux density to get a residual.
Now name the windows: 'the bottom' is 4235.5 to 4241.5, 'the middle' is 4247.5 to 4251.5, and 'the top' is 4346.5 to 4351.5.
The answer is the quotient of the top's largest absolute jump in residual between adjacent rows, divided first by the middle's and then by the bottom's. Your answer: 0.43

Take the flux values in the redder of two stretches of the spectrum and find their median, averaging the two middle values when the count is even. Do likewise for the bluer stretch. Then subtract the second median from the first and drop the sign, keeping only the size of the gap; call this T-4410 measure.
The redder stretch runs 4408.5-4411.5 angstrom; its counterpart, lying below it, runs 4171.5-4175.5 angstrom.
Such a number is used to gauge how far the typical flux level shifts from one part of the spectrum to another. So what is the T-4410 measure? 8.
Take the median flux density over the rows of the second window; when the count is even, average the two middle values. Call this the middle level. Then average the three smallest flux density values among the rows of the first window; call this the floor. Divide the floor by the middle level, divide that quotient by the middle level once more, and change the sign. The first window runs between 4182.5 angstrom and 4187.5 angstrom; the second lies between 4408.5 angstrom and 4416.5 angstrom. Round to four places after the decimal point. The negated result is -0.0155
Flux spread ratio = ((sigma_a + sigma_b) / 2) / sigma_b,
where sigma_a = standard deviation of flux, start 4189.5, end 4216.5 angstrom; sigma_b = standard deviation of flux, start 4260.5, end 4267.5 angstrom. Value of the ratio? 0.8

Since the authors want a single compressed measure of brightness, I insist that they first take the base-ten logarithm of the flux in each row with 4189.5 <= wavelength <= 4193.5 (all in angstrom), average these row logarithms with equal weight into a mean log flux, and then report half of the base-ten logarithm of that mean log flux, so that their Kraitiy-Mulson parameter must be 0.1215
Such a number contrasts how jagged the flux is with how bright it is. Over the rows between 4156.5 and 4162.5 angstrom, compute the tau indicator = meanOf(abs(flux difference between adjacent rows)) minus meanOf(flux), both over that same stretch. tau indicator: -58.5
